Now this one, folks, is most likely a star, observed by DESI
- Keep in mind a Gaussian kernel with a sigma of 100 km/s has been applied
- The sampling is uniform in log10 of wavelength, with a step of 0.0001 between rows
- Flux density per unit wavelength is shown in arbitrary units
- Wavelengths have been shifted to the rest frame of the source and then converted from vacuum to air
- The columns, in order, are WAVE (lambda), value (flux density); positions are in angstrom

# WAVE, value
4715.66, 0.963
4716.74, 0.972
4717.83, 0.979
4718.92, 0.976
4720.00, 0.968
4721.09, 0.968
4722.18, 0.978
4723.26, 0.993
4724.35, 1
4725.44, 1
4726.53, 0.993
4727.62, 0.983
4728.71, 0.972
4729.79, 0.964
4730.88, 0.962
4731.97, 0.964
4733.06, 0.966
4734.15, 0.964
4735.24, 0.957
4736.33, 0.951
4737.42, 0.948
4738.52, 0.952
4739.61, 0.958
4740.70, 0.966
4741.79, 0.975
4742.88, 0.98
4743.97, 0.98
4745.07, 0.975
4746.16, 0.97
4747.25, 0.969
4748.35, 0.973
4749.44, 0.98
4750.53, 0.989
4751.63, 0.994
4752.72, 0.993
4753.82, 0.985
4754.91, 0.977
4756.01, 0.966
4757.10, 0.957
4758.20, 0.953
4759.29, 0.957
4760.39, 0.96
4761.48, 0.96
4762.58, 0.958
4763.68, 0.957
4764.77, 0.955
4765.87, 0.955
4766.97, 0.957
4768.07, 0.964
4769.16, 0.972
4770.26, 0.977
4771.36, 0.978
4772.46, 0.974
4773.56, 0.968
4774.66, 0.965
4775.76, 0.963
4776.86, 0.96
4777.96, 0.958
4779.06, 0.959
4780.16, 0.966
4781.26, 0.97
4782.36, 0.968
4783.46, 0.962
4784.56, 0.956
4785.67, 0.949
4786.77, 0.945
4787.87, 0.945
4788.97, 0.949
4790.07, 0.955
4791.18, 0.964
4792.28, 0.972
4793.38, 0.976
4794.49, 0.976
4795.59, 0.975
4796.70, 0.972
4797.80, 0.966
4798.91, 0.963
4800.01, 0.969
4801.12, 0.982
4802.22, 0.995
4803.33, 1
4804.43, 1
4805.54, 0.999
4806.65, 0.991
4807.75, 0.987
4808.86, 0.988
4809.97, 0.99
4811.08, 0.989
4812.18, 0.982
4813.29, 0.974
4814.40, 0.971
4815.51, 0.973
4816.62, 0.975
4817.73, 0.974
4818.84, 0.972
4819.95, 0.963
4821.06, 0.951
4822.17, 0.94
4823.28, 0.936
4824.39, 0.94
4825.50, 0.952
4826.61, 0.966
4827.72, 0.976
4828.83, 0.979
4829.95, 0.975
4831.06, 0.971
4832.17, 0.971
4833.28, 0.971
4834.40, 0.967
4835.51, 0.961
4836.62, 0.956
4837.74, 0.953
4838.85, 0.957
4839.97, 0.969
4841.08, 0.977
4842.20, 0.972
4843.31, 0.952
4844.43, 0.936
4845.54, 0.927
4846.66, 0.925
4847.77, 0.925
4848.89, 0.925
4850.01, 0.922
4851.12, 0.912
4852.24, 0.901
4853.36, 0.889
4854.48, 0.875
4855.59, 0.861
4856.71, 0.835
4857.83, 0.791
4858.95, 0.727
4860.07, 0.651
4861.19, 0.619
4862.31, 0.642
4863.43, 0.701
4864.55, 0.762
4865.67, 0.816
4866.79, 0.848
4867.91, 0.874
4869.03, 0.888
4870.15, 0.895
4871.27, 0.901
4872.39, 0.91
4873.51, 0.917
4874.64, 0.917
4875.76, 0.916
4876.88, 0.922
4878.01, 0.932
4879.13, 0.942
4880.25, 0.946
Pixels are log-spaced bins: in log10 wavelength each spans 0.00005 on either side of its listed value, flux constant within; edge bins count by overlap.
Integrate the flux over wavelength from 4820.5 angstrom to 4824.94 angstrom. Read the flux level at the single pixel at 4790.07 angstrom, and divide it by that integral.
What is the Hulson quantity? 0.228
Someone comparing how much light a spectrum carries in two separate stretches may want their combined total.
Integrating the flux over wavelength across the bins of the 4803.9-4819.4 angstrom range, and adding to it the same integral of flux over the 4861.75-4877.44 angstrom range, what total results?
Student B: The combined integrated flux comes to 28.6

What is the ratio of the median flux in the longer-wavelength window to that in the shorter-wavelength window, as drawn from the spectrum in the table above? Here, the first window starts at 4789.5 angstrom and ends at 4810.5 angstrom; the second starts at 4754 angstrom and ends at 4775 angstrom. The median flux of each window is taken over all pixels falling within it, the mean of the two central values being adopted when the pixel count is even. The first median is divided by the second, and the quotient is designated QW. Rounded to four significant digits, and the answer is 1.017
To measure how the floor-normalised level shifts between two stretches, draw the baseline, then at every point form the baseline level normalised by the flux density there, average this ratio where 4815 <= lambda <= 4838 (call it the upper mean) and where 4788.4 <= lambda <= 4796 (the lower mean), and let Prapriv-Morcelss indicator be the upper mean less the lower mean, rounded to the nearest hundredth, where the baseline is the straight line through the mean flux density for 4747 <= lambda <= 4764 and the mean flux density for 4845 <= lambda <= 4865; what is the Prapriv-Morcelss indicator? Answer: -0.05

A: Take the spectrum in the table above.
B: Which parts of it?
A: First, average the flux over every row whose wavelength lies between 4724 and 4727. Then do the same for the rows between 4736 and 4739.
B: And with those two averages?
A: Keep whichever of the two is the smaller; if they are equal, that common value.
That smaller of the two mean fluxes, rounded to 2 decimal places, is 0.95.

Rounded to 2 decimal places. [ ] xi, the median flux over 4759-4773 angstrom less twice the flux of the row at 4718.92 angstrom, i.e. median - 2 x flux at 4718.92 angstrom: -0.99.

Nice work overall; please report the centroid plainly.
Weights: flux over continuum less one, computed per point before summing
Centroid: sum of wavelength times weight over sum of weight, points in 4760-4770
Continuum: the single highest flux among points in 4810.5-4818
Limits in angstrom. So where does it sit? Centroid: 4764.5 angstrom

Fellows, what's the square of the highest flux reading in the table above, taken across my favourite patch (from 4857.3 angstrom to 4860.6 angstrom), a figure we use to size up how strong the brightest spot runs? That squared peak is 0.626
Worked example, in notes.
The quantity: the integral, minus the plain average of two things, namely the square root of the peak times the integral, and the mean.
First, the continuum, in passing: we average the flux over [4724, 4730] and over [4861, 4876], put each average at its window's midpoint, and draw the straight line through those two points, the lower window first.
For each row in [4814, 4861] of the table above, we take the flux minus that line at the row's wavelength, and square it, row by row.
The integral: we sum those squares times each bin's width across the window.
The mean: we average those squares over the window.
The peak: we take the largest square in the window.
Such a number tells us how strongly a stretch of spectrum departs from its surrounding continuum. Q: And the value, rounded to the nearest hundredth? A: 0.30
